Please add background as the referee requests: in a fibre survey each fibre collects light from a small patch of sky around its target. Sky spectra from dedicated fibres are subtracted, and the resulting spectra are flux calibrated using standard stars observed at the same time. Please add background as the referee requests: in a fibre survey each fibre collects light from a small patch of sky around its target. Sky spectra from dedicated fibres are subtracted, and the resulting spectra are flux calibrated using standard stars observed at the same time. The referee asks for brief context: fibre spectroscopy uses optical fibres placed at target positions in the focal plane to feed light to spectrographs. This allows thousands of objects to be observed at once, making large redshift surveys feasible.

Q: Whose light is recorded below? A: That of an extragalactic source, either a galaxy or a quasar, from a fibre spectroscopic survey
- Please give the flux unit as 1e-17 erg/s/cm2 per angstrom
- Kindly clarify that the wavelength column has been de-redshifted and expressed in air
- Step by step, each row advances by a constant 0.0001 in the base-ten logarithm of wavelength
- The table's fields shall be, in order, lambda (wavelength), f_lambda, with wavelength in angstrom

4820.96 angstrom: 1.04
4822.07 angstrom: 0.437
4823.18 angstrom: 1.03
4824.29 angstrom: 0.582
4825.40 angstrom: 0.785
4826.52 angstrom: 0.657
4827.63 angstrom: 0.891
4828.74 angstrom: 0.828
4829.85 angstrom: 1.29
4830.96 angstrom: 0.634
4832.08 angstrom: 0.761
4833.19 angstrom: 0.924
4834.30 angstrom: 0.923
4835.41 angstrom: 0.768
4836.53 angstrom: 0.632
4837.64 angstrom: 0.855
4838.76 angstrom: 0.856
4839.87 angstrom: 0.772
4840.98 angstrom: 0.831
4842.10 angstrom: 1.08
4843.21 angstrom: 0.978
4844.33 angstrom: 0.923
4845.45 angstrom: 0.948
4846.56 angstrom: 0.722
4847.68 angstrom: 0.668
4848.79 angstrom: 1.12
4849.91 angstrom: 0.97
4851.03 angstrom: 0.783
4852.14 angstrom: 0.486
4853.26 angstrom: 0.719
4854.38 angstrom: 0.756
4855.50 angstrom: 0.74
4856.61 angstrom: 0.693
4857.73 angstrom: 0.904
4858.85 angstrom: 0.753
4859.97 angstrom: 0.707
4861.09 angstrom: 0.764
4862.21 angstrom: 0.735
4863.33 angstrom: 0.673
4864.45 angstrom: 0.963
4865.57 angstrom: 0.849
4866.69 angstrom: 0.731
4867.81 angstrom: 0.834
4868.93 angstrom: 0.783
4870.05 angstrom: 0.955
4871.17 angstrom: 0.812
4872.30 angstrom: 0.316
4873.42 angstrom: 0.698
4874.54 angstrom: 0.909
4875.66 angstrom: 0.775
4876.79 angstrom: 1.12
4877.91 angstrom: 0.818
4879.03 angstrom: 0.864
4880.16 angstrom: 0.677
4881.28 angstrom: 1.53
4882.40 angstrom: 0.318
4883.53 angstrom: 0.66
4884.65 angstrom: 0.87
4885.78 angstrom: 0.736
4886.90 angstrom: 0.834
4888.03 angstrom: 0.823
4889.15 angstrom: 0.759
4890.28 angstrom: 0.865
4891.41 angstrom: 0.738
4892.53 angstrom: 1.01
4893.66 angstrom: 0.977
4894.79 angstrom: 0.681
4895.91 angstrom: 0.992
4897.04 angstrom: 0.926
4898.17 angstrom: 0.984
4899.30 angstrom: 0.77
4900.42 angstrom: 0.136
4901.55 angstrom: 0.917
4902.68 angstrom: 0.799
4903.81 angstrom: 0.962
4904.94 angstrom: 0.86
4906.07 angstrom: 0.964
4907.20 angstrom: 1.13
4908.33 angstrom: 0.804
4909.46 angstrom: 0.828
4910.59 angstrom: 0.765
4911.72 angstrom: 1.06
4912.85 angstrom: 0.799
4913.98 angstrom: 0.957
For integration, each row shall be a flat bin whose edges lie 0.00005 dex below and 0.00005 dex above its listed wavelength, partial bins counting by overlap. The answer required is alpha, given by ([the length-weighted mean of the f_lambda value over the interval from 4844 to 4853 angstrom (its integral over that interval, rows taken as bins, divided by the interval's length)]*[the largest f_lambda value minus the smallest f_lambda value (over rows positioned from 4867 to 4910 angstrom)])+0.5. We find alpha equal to 1.65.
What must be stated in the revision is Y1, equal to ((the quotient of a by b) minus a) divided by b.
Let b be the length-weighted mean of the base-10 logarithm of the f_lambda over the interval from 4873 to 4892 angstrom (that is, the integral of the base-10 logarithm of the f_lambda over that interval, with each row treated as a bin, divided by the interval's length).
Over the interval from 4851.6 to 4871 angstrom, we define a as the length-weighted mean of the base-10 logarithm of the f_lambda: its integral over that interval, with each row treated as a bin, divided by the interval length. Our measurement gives -13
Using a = -0.119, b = -0.102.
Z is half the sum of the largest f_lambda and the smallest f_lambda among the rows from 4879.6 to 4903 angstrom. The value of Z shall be 0.83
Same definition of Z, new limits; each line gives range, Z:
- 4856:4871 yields 0.82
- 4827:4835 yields 0.96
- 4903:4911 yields 0.95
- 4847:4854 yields 0.80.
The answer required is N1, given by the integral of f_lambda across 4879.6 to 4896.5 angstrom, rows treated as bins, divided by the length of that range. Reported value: 0.83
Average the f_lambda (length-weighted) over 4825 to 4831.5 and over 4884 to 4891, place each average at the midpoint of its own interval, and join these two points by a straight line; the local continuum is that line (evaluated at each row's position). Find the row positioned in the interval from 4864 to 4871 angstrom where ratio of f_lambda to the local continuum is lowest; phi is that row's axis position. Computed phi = 4866.69 angstrom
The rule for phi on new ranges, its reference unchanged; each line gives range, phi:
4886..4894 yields 4891.41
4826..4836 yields 4830.96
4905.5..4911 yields 4910.59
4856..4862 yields 4856.61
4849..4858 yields 4852.14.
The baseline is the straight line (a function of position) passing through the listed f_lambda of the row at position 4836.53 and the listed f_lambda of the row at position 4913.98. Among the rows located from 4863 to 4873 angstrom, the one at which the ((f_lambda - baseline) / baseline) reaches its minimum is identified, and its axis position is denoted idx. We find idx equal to 4872.30 angstrom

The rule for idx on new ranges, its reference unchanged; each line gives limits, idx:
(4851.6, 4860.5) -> 4852.14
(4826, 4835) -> 4830.96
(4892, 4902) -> 4900.42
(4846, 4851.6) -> 4847.68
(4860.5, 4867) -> 4863.33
